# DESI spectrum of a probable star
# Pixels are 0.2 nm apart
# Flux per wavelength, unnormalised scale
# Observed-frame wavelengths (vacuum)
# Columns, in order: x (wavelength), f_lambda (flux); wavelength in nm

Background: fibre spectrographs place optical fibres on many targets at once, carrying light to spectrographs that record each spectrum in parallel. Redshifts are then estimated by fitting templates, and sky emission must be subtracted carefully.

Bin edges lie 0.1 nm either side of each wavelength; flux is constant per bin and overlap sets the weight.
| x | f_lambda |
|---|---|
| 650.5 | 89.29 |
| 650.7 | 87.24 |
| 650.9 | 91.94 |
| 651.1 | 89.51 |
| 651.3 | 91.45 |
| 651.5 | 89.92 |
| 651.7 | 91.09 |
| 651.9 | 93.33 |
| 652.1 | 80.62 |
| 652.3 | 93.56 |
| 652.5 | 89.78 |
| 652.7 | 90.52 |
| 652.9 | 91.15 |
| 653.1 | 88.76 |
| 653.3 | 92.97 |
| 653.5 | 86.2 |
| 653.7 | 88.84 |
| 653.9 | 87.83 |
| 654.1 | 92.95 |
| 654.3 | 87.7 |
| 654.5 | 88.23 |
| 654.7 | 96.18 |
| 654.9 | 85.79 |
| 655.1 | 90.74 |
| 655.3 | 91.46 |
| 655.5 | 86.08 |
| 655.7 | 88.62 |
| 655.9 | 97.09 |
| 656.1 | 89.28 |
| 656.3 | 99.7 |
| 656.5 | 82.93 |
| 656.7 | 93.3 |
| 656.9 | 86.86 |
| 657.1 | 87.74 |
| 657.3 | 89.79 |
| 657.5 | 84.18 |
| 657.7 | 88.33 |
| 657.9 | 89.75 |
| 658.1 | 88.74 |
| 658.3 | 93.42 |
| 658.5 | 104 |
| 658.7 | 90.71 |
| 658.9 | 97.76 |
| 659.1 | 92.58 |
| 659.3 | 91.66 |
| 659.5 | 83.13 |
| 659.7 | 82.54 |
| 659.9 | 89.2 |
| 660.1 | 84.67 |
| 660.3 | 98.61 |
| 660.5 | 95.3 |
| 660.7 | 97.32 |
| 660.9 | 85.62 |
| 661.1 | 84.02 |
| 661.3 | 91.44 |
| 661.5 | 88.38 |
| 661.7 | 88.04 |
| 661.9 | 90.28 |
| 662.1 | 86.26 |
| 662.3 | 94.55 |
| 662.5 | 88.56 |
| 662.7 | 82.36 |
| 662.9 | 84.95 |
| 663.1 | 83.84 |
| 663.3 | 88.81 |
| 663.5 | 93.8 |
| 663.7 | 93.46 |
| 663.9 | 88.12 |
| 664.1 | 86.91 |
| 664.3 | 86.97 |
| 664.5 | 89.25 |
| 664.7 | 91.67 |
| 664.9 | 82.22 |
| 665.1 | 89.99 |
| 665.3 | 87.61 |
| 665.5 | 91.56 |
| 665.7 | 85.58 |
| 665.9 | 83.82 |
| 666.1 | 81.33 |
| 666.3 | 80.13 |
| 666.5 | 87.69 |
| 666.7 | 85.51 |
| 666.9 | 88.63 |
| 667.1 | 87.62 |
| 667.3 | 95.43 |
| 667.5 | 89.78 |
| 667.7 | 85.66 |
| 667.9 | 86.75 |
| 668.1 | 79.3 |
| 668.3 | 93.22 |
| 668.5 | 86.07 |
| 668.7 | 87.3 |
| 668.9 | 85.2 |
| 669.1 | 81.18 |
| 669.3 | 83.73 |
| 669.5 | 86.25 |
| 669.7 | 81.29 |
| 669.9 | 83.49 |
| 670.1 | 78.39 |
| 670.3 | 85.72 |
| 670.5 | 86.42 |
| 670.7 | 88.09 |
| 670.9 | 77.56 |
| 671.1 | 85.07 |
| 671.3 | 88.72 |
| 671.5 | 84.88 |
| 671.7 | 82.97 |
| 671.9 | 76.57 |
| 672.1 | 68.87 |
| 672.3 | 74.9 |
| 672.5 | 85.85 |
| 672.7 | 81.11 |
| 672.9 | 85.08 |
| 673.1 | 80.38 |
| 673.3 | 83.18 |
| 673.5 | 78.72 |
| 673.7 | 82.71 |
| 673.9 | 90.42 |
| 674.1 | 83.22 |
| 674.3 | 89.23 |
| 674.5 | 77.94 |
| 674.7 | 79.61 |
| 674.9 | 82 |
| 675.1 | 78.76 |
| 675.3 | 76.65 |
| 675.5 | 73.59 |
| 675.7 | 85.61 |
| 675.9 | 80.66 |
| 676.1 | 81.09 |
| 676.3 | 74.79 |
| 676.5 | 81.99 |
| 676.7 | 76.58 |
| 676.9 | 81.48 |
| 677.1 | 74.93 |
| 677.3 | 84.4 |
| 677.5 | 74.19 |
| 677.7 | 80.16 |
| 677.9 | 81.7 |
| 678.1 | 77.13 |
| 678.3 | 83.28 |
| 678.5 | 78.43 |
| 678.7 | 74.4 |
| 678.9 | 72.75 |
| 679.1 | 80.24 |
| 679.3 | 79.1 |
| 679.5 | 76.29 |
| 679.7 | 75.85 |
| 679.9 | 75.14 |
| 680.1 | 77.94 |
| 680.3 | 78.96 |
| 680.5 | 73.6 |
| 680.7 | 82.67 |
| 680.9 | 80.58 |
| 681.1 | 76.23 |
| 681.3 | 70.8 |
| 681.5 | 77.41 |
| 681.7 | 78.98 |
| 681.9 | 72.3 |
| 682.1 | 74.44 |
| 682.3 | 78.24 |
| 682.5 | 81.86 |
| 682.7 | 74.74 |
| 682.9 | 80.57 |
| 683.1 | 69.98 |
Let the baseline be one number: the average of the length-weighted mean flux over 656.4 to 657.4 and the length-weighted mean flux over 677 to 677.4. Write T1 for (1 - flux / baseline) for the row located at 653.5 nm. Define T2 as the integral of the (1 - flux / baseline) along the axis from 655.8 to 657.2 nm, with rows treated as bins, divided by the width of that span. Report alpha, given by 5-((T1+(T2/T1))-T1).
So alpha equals 1.9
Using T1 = -0.03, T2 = -0.085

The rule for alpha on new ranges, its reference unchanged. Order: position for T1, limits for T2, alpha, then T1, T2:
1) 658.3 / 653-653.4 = 4.3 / -0.11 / -0.083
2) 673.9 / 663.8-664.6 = 4.4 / -0.08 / -0.047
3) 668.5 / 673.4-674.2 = 5.1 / -0.03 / 0.002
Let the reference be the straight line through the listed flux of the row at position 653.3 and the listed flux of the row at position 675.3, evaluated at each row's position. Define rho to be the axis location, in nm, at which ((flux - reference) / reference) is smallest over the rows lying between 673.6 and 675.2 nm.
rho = 674.5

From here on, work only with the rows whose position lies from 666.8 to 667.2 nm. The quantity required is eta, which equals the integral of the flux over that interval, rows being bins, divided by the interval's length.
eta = 88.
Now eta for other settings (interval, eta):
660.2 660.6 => 97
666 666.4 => 81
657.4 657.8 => 86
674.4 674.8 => 79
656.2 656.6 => 91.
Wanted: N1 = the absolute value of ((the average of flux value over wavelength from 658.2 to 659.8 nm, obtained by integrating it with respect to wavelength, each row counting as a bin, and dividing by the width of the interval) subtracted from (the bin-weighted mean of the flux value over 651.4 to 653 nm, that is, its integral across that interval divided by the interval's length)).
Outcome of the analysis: 2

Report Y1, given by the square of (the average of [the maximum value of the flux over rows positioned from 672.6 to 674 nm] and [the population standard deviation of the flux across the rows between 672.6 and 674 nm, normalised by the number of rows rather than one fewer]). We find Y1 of 2208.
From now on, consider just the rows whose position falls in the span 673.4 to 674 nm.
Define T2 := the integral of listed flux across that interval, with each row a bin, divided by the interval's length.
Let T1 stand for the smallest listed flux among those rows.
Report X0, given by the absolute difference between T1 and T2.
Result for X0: 5.2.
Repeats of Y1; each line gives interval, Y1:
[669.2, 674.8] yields 2263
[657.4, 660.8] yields 3015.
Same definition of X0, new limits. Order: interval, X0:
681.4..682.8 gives 4.6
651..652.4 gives 9.3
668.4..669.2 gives 3.8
